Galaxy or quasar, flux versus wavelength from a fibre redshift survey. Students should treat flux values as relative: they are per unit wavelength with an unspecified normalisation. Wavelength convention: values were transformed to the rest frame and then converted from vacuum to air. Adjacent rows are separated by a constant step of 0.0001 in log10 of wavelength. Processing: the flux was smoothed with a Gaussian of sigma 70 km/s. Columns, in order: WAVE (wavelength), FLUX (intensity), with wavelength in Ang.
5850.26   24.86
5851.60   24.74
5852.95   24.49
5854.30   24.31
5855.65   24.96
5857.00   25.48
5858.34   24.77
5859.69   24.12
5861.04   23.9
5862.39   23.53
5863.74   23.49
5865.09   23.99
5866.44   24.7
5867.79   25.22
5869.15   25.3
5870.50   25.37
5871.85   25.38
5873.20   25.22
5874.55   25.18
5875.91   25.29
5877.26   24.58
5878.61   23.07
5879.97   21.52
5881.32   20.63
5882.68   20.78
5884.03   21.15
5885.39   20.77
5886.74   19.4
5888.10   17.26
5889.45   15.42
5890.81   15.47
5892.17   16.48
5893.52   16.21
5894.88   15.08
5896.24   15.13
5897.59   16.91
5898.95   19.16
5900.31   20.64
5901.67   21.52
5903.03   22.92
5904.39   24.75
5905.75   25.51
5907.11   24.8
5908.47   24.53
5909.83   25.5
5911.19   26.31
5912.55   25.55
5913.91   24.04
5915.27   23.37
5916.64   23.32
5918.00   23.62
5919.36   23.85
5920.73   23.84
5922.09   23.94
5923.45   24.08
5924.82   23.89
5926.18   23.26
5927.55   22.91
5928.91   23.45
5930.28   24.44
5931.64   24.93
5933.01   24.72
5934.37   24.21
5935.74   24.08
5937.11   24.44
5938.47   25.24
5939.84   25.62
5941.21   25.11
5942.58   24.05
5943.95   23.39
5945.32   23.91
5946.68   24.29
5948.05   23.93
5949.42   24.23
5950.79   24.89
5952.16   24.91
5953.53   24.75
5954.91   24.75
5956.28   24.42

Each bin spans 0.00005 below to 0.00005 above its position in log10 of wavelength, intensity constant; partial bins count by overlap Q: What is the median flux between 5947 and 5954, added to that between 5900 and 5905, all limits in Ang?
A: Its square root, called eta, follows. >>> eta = 6.85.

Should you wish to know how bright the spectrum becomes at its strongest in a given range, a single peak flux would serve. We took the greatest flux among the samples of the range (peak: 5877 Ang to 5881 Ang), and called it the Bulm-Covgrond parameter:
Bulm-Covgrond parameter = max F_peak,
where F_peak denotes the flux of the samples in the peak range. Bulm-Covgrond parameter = 24.58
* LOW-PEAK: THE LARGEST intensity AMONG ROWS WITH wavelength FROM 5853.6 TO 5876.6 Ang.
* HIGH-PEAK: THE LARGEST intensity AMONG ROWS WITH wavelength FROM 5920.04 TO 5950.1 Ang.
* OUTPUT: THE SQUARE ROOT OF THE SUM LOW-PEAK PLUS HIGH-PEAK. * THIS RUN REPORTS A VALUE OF 7.15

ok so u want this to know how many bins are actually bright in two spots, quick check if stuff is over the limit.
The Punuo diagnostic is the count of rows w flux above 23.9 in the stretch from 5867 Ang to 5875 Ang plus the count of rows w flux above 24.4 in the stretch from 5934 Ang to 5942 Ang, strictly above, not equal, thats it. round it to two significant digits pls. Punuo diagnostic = 10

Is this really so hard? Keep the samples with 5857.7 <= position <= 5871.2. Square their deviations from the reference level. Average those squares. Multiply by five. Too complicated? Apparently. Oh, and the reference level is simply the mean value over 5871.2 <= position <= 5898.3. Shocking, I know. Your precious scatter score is 99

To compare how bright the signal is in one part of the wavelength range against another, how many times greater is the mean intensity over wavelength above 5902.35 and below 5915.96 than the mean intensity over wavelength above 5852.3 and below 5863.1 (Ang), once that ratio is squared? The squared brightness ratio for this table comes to 1.0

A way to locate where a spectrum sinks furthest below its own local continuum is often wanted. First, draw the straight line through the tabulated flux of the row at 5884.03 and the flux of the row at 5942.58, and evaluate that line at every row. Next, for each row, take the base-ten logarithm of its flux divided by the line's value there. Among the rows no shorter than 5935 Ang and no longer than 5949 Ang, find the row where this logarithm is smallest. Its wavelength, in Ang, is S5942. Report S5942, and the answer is 5943.95 Ang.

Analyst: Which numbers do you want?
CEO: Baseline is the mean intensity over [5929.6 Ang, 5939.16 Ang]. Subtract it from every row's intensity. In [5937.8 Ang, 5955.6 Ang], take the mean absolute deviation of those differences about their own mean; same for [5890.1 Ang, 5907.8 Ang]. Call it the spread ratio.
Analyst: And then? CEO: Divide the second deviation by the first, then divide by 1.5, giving 4.4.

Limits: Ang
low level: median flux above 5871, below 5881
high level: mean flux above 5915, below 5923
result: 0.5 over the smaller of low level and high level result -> 0.021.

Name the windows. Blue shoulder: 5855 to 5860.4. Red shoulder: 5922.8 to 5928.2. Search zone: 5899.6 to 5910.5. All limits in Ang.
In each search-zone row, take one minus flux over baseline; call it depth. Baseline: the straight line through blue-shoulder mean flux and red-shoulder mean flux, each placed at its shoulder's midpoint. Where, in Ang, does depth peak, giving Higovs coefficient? 5900.31 Ang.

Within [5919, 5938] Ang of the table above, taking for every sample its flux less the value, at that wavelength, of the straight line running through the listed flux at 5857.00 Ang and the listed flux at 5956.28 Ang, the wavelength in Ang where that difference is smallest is 5927.55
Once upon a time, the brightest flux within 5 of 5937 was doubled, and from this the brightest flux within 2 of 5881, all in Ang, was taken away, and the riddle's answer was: 29.7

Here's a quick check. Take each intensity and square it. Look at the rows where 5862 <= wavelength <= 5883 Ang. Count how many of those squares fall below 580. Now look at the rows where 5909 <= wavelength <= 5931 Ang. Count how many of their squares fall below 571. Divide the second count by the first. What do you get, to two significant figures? 1.3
